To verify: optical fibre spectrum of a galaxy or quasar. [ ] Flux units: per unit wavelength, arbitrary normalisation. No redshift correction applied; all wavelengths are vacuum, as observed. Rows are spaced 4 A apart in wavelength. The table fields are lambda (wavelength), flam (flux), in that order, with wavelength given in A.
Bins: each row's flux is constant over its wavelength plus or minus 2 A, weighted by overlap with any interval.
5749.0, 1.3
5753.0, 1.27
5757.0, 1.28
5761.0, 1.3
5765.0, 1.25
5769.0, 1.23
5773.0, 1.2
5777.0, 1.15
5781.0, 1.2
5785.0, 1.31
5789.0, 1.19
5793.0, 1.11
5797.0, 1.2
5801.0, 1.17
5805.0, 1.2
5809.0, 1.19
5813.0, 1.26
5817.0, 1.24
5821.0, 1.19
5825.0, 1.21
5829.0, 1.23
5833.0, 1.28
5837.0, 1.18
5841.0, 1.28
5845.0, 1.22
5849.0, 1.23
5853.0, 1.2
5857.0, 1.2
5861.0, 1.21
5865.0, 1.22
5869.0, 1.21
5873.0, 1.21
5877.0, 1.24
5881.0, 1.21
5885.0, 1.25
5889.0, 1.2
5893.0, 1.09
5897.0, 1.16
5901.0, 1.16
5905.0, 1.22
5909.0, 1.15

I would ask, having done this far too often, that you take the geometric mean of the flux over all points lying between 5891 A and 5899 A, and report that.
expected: 1.12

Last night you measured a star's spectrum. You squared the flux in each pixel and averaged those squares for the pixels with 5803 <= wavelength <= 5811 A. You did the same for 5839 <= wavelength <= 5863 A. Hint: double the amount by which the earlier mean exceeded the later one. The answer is -0.14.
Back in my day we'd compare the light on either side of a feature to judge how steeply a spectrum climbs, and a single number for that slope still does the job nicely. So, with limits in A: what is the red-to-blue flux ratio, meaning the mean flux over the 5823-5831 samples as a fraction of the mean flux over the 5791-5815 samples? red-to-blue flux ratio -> 1.03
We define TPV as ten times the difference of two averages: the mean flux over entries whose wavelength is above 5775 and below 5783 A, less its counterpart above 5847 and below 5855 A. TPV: -0.4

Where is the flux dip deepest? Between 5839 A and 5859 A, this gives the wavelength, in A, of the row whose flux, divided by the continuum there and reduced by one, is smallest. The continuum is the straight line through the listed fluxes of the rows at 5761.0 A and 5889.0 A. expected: 5853.0 A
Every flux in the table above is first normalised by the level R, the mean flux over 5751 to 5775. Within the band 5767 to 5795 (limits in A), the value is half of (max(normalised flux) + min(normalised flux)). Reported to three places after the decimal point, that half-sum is 0.964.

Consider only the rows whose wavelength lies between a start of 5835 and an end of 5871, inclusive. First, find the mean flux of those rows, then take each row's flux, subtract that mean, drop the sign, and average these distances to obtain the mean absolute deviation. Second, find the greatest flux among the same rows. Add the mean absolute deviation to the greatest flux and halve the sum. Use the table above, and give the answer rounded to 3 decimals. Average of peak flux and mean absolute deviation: 0.649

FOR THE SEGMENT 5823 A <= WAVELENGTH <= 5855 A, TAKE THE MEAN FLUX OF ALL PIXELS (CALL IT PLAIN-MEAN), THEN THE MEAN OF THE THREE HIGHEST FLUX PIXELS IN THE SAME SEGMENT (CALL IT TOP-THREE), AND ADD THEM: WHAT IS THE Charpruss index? 2.49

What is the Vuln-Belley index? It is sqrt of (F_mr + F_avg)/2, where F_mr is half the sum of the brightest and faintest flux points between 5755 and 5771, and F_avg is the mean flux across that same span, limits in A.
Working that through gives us 1.12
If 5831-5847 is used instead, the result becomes 1.11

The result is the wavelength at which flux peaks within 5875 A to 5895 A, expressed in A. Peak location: 5885.0 A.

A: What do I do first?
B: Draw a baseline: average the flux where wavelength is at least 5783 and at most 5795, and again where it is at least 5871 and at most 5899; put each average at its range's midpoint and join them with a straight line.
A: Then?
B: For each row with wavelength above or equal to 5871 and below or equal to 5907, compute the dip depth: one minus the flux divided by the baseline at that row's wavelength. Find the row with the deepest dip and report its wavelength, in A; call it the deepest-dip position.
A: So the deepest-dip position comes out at 5893.0 A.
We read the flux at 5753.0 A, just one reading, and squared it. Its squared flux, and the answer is 1.61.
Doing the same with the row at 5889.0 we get 1.44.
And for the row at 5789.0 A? 1.42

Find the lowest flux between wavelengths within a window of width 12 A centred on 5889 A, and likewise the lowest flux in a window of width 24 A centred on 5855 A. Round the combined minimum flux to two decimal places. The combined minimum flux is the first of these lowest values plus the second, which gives 2.29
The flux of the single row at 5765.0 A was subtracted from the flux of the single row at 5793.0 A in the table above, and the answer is -0.14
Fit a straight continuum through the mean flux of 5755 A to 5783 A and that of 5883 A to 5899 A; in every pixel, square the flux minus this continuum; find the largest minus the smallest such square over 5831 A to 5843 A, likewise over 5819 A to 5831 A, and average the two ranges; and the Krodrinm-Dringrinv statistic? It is 0.0036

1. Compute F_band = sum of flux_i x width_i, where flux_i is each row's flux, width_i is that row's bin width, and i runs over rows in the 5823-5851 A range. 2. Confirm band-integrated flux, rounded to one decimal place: 34.5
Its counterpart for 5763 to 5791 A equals 34.1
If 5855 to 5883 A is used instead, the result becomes 34.0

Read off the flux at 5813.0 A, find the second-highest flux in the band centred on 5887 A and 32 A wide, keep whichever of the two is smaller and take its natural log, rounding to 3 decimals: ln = 0.215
